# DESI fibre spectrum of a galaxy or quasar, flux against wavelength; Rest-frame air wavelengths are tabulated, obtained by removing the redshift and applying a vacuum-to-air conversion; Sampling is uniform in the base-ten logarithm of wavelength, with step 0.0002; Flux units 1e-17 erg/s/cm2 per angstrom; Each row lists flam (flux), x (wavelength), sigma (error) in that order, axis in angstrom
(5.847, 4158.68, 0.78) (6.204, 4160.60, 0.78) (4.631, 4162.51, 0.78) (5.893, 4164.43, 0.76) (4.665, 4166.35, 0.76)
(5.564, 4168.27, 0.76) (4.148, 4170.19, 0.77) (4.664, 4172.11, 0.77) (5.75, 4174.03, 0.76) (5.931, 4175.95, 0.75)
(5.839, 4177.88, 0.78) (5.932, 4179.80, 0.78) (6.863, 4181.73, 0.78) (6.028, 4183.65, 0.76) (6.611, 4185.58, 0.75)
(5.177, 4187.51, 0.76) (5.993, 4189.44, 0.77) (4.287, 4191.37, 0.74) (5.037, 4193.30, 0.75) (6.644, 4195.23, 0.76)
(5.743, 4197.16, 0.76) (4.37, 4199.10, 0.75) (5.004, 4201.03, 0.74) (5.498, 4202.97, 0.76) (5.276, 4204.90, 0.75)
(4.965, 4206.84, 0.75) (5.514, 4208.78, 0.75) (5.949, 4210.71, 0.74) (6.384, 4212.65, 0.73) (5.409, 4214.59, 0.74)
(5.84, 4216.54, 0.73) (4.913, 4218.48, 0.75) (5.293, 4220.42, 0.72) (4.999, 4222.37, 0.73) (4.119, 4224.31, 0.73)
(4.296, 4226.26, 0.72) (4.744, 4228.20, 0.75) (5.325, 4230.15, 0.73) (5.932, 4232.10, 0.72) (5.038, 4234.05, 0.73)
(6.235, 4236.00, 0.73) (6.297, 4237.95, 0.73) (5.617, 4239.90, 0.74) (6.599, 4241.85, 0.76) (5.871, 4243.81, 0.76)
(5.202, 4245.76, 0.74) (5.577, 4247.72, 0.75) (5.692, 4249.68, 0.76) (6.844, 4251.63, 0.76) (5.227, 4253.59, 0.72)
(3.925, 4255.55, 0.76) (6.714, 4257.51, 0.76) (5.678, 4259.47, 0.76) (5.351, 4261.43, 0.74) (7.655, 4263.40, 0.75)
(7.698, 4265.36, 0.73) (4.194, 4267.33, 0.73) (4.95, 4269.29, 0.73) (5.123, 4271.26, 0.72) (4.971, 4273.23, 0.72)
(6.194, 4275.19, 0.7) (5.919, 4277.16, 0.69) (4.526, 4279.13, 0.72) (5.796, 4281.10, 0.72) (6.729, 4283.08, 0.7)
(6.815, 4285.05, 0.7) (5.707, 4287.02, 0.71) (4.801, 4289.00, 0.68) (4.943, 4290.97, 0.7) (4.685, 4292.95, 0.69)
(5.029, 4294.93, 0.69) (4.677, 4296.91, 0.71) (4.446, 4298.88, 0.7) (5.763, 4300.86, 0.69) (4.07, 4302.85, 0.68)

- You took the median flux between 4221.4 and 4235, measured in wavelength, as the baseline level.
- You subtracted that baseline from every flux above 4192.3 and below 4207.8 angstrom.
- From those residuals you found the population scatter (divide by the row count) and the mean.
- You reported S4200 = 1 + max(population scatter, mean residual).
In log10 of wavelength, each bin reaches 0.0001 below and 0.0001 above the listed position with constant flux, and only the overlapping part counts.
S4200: 1.63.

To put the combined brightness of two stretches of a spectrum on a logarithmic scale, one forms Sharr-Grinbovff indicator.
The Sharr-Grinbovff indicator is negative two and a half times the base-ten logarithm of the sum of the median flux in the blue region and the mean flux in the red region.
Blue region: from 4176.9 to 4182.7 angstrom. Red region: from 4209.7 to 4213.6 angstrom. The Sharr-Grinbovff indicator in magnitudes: -2.71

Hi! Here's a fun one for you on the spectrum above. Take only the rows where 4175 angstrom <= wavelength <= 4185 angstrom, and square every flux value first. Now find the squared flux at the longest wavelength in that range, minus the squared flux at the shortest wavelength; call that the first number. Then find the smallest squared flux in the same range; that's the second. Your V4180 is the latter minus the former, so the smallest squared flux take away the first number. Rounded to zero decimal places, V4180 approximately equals 33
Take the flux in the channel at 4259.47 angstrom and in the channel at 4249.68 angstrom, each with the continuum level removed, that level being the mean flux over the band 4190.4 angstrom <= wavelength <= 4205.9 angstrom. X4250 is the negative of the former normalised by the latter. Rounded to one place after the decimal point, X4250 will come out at -1.0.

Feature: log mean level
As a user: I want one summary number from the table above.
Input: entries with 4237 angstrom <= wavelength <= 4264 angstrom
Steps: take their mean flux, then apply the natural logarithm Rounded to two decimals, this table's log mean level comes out 1.77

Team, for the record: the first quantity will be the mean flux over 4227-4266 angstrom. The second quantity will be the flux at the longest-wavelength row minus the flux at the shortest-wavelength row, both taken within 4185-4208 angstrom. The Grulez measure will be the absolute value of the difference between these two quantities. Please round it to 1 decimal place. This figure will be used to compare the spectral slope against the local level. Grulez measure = 7.5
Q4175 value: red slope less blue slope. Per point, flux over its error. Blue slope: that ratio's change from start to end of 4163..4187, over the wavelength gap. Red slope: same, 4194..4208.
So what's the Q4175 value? -0.23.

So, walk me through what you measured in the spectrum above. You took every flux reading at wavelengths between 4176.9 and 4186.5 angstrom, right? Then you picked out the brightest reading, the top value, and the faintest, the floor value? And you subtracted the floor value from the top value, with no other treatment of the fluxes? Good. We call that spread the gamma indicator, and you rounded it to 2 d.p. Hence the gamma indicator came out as 1.02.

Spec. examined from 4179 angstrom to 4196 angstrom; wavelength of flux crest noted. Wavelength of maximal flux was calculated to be 4181.73 angstrom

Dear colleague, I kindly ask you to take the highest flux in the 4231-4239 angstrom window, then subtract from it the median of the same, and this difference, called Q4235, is 0.21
